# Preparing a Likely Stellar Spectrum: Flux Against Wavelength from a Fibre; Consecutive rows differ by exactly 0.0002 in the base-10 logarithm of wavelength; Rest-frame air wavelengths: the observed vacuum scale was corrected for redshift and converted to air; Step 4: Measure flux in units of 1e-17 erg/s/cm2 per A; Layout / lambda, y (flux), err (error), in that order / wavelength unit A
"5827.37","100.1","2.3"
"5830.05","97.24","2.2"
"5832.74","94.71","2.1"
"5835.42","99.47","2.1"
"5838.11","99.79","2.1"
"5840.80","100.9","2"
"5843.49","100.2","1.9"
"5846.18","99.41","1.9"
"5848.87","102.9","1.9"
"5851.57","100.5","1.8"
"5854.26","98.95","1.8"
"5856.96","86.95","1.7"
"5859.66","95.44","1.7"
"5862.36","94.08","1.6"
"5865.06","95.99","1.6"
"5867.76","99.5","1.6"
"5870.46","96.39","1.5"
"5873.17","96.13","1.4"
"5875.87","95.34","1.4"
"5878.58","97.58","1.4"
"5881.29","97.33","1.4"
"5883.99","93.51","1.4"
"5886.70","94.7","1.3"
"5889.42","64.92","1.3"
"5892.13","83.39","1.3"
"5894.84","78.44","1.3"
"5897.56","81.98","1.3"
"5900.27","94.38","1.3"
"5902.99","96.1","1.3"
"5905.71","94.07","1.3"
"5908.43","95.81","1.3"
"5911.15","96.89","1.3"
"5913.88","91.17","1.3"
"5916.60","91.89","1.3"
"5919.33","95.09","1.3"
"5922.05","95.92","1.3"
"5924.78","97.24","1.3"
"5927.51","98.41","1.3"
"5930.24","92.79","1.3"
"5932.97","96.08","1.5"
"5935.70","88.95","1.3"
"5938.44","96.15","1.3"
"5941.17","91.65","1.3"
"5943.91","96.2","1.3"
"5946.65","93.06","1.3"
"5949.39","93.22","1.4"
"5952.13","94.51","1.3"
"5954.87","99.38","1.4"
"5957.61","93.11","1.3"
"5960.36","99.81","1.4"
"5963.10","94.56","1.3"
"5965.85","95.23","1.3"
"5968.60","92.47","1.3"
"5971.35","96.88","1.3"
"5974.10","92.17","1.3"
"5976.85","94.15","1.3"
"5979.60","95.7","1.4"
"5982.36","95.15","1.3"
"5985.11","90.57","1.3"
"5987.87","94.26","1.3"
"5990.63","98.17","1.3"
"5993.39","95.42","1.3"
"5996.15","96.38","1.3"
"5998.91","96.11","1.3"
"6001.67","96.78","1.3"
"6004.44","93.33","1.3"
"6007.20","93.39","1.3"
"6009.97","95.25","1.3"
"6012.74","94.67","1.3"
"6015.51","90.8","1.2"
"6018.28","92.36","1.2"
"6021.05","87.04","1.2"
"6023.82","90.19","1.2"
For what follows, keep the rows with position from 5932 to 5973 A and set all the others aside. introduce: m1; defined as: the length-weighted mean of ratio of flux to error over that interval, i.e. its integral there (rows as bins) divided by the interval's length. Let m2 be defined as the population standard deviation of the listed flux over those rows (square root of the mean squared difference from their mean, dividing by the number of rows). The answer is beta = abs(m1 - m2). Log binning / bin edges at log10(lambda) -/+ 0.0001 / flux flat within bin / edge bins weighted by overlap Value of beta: 68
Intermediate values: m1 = 71.2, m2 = 2.8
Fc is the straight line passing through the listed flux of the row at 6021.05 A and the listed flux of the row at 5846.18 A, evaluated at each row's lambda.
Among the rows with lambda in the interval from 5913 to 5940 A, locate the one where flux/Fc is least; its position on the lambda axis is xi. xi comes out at 5935.70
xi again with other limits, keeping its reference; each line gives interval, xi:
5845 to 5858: 5856.96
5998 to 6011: 6004.44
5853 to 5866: 5856.96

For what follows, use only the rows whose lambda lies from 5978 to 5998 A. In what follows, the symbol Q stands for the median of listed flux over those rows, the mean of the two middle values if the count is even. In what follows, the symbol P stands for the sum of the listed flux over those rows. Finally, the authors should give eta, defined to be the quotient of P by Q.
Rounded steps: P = 666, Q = 95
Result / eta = 6.98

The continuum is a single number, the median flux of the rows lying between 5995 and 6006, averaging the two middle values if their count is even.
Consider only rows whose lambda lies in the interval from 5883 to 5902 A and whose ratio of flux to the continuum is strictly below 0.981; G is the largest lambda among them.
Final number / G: 5900.27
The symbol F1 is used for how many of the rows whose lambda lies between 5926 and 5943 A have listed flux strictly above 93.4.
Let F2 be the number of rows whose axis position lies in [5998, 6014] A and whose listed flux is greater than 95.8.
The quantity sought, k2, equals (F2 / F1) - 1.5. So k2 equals -0.83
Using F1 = 3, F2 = 2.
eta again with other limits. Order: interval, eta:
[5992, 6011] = 6.99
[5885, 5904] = 7.12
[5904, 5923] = 6.95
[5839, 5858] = 6.88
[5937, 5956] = 7.03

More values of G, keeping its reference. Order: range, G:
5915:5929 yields 5916.60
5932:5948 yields 5946.65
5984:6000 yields 5987.87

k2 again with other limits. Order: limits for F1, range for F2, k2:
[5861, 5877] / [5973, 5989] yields -1.50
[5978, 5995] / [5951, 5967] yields -1.10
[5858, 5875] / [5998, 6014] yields -1.17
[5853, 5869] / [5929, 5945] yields -0.90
